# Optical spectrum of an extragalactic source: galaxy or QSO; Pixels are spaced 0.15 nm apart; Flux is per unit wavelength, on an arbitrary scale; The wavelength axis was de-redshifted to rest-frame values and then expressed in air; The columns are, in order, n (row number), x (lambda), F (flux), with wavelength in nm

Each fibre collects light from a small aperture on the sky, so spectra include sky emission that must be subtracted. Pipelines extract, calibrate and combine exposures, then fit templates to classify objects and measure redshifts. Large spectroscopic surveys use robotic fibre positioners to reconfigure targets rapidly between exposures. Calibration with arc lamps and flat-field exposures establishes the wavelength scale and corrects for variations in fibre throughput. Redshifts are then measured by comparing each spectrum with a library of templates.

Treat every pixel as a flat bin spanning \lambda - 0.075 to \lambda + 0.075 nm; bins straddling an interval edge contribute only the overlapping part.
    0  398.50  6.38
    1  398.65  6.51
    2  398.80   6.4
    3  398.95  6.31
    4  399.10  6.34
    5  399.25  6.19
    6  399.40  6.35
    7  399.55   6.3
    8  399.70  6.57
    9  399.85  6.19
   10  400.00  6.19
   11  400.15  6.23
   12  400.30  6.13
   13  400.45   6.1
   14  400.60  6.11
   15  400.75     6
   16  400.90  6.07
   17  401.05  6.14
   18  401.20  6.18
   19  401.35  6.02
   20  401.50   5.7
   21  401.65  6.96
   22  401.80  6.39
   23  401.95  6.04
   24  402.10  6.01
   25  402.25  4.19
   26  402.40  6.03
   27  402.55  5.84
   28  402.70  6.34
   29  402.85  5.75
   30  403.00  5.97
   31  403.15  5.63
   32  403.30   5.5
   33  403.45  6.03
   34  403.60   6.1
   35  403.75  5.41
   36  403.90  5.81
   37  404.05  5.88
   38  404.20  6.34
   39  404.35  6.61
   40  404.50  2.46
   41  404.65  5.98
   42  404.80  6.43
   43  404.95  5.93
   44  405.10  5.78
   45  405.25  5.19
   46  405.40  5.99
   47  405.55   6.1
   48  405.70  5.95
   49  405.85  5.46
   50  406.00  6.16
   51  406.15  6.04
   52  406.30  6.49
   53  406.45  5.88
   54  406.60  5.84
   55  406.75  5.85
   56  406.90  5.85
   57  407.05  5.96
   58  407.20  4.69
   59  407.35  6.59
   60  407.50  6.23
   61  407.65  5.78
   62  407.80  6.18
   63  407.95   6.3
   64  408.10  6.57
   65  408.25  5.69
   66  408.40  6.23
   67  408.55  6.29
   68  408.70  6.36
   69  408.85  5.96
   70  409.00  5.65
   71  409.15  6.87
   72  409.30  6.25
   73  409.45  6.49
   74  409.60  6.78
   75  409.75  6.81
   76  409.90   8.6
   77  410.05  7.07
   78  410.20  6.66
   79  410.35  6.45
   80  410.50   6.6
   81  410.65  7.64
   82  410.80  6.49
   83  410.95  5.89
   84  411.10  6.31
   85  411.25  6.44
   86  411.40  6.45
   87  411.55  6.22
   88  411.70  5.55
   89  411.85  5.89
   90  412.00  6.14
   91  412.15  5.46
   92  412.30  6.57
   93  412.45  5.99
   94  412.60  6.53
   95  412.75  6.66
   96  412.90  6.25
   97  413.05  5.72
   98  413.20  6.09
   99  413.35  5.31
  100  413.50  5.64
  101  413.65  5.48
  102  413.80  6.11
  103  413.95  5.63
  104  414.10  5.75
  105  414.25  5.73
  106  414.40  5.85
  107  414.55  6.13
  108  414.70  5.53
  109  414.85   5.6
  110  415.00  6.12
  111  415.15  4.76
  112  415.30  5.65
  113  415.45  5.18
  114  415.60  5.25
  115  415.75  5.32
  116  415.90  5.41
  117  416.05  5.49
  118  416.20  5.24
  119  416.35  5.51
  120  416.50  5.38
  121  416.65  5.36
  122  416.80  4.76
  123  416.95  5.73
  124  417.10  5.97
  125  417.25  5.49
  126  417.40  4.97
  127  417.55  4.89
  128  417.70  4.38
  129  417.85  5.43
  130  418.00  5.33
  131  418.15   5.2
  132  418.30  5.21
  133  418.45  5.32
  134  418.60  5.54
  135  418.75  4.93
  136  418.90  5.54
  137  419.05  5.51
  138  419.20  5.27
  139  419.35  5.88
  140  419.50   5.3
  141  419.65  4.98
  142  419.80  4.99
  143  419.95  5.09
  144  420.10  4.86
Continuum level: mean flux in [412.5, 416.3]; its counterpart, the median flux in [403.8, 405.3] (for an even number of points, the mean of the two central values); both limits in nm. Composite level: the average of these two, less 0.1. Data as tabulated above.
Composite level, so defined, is 5.7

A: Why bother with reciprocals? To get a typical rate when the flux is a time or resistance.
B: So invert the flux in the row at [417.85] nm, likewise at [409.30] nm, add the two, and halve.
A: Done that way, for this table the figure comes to 0.172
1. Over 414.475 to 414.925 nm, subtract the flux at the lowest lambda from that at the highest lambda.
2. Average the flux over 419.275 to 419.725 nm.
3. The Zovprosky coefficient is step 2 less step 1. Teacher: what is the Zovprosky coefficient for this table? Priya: 5.9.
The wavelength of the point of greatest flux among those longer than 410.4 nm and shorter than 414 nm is 410.65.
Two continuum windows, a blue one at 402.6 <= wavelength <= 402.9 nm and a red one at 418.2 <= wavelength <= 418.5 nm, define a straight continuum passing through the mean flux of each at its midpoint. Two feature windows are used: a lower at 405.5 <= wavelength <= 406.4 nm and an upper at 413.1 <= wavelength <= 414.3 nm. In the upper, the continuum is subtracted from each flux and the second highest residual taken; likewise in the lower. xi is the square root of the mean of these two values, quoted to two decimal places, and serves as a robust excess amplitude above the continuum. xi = 0.65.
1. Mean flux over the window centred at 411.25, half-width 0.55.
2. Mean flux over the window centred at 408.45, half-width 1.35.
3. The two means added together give 12.4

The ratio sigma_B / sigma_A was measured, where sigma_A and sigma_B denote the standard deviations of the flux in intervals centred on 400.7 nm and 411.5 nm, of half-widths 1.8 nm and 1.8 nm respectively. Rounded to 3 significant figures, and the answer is 1.41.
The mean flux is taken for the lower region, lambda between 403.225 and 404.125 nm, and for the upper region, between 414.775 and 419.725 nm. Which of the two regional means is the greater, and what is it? 5.79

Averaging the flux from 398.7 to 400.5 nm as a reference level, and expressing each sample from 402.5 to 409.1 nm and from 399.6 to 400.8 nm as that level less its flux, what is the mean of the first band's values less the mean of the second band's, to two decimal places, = 0.30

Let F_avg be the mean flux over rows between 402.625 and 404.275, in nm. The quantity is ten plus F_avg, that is 15.9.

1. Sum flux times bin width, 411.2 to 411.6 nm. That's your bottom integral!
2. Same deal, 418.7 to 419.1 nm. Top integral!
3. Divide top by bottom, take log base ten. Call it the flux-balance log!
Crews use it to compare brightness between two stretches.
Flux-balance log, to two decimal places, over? -0.08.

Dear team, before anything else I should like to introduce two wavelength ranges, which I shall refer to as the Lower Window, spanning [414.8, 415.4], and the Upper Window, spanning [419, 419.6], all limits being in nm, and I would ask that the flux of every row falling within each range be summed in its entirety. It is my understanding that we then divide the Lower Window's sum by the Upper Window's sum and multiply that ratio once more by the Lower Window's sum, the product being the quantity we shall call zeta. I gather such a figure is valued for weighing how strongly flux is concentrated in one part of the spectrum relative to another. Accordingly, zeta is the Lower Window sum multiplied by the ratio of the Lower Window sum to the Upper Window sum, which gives 22.30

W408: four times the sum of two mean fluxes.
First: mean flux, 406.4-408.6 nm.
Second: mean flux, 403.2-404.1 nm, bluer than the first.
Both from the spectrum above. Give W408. 47.1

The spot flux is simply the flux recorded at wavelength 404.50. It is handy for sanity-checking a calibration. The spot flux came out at 2.46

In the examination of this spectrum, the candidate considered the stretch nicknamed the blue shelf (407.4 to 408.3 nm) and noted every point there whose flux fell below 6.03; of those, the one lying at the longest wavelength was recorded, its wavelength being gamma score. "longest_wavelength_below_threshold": 408.25 nm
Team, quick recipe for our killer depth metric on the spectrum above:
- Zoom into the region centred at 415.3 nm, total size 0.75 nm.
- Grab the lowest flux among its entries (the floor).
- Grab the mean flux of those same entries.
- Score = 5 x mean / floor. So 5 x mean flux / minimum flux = 5.66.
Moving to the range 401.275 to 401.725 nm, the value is 5.46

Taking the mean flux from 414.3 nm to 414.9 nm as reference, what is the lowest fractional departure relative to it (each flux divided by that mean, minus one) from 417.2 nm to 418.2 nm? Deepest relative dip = -0.24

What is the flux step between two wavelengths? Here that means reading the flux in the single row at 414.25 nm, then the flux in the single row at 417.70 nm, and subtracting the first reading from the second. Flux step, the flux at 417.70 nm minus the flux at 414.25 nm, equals -1.35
